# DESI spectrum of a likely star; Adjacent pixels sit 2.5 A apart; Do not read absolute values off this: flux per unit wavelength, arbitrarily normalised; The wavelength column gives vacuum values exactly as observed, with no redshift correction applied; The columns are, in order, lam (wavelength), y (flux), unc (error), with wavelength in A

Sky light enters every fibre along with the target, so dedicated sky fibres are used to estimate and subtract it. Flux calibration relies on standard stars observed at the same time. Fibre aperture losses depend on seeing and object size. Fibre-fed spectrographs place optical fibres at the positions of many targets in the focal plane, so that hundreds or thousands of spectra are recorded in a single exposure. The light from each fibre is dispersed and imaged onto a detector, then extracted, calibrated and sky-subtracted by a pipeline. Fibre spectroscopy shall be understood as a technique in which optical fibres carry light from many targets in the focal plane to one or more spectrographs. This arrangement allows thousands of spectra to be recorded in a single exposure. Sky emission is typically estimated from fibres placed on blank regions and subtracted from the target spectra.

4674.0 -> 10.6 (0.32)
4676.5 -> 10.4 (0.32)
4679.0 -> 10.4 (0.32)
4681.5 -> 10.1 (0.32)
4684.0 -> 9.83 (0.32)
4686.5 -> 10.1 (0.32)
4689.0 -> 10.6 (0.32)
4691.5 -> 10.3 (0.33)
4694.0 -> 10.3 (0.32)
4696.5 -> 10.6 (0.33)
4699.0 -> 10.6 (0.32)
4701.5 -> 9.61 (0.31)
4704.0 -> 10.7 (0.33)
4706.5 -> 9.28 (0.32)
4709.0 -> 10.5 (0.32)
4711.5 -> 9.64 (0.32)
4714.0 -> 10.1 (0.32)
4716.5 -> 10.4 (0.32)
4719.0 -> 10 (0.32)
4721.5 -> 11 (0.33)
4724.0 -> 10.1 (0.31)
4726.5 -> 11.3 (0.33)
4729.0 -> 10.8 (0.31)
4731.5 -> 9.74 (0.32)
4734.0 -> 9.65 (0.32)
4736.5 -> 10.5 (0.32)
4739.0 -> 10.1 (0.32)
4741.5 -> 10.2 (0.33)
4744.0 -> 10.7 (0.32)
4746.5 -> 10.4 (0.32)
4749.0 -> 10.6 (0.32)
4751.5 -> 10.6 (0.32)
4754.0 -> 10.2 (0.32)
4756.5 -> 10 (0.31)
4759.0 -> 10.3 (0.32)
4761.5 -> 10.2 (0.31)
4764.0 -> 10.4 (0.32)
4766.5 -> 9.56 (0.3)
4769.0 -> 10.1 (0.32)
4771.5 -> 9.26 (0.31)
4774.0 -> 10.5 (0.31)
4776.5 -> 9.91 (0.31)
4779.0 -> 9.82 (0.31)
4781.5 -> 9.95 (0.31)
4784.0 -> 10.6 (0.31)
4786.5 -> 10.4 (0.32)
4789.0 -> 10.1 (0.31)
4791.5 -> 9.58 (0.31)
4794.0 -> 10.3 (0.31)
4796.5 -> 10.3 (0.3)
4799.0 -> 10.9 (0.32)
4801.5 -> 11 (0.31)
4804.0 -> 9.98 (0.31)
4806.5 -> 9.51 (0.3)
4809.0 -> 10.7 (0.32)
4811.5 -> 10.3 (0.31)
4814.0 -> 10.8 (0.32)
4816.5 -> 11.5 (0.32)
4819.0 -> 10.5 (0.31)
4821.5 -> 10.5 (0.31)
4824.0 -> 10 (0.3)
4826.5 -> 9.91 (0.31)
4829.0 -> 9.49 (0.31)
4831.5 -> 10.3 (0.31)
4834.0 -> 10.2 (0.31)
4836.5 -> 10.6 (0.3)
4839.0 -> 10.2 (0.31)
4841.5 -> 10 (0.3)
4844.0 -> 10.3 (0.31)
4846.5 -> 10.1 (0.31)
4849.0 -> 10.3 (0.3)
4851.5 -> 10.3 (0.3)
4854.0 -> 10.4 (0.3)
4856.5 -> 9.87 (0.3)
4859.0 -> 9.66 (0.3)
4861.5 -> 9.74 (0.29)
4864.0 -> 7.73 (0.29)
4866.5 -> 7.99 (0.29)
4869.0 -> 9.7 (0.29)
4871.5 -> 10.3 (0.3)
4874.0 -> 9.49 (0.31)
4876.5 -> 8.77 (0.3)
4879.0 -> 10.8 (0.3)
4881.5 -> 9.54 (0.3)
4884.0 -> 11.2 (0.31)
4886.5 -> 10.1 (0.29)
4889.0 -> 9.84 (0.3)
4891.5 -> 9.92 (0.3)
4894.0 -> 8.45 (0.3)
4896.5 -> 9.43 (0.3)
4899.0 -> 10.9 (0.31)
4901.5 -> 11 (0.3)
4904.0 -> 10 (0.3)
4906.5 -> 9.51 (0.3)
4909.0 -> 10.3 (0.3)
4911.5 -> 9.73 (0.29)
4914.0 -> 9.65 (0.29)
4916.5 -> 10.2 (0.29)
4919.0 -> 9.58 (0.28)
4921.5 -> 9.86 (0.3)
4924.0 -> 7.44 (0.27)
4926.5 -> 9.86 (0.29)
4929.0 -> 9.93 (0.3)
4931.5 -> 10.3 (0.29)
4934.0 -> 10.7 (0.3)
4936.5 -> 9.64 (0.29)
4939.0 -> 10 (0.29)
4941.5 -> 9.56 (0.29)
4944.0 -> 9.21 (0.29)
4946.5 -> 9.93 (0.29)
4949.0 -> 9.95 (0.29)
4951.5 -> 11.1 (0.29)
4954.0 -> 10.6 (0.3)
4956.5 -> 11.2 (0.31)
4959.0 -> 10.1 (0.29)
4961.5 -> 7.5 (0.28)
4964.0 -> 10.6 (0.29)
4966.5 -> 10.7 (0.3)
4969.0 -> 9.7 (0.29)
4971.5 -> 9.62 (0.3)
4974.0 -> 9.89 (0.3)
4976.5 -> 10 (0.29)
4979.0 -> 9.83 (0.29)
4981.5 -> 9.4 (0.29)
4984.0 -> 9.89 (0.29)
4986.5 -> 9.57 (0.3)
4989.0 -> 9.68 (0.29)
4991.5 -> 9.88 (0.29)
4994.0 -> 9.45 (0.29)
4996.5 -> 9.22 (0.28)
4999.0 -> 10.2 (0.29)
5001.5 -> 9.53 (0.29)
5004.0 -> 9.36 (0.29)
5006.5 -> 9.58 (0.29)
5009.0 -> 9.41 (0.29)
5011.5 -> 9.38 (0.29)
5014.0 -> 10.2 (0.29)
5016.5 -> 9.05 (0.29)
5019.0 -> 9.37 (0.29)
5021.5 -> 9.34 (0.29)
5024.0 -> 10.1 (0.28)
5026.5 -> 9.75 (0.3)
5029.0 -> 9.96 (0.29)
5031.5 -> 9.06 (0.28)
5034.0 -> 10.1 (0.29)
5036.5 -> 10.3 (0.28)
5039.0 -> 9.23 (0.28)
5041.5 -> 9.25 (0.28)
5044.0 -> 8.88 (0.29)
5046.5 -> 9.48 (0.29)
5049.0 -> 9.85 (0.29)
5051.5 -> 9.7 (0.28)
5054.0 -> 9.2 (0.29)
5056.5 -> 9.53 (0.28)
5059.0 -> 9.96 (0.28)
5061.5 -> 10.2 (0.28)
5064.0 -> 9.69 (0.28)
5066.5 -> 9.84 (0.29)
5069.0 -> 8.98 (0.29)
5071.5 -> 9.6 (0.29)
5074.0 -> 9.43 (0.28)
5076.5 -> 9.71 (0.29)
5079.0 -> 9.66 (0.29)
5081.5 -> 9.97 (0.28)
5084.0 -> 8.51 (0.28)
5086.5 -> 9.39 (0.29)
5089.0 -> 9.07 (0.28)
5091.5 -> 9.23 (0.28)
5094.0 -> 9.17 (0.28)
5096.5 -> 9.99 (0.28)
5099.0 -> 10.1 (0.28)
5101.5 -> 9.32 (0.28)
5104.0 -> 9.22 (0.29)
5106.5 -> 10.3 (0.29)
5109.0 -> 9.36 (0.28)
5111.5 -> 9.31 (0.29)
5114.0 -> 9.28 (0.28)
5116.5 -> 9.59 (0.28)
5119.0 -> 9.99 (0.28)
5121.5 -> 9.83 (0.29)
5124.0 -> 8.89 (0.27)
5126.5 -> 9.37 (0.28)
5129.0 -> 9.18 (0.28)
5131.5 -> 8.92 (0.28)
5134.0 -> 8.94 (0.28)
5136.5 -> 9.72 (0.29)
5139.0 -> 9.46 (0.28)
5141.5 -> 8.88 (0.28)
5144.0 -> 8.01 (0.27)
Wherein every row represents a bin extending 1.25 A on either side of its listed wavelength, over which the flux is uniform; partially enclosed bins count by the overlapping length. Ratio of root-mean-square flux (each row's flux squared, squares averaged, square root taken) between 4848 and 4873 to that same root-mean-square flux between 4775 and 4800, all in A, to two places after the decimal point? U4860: 0.95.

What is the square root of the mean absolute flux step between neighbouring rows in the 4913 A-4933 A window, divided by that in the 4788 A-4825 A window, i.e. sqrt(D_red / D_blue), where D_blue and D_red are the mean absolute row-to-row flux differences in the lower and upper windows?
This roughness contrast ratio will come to 1.32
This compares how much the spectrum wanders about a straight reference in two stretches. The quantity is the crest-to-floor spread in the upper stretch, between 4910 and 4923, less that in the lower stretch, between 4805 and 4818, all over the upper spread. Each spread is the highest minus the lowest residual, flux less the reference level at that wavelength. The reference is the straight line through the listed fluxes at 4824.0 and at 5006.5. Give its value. -2.3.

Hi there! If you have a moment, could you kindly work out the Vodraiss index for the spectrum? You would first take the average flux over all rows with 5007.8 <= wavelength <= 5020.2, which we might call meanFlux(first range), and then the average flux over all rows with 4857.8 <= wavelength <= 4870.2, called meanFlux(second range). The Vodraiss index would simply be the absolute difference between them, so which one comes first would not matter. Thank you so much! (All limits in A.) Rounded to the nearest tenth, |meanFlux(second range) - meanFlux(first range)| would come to 0.5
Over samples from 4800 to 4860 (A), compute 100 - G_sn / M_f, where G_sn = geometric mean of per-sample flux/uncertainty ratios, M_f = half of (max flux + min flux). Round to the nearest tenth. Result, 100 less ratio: 96.8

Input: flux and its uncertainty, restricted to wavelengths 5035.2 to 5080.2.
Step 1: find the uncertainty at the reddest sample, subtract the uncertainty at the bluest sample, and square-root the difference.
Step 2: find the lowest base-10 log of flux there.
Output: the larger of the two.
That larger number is 0.95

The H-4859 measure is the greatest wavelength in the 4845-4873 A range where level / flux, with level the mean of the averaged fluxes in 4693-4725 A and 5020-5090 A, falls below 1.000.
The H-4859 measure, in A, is 4871.5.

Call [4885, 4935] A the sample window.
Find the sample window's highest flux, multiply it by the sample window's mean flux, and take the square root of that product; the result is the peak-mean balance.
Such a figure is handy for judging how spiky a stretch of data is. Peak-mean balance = 10.4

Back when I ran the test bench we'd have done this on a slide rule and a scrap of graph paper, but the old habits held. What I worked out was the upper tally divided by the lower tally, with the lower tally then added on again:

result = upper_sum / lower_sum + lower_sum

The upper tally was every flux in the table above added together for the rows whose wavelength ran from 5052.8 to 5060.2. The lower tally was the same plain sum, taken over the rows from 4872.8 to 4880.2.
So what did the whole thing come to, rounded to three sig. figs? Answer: 30.0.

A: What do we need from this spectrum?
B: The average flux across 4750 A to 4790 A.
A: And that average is 10.1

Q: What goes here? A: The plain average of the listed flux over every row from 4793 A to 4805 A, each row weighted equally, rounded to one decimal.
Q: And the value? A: 10.5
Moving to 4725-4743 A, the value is 10.3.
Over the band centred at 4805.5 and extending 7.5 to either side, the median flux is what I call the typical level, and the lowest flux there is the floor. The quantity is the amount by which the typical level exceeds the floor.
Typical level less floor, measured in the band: 1.0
